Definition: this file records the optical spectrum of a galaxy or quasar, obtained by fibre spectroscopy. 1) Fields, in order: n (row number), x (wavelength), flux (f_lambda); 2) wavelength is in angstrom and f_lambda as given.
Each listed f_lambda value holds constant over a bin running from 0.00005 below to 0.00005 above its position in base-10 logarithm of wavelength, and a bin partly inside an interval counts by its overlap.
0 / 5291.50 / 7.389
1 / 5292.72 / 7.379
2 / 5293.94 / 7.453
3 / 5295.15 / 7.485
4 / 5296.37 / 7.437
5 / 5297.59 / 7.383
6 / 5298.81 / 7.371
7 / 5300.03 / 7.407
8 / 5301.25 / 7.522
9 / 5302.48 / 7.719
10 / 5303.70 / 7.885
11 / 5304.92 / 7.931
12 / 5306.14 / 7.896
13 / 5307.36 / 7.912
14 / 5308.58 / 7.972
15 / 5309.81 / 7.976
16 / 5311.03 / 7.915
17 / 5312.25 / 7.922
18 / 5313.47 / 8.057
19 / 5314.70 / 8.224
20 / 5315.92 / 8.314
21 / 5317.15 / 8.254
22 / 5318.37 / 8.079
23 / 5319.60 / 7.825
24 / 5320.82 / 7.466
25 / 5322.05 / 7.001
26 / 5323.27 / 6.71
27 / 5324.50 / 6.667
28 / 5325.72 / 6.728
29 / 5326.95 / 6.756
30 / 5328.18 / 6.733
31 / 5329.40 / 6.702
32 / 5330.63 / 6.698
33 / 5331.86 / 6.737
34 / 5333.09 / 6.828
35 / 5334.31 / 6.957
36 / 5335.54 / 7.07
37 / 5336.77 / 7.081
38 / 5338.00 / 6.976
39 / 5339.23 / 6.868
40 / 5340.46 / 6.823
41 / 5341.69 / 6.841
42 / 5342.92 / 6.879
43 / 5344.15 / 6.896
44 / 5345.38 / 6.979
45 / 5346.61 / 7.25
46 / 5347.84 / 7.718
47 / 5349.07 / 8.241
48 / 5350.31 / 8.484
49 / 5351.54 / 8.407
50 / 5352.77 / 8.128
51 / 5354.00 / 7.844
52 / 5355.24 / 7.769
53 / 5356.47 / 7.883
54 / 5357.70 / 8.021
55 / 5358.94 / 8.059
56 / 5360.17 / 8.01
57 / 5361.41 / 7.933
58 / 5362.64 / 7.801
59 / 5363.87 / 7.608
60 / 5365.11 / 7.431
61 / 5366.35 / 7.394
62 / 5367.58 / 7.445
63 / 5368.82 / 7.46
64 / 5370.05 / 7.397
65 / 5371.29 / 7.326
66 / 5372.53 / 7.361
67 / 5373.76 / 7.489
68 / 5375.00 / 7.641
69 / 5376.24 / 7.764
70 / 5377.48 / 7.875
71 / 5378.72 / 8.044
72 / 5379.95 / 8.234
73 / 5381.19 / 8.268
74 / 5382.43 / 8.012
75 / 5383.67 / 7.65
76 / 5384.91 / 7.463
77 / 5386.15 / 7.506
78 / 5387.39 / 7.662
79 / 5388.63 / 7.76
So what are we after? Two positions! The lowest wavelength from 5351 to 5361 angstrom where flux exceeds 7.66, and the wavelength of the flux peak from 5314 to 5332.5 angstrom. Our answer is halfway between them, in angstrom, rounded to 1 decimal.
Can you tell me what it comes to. 5333.7 angstrom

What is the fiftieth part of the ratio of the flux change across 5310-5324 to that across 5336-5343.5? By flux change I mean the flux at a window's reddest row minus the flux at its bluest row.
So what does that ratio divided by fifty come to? 0.12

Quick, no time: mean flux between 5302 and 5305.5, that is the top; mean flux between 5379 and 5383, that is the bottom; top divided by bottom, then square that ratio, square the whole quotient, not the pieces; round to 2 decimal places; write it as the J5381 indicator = 0.92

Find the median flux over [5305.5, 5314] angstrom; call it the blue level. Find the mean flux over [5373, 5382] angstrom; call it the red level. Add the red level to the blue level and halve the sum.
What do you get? 7.91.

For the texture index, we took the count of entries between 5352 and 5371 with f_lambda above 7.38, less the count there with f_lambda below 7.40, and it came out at 13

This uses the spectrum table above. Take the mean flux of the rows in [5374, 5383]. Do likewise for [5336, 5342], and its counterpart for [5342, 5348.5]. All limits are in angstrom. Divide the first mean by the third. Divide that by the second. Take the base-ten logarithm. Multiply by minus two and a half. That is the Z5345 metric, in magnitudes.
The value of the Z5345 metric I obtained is 1.98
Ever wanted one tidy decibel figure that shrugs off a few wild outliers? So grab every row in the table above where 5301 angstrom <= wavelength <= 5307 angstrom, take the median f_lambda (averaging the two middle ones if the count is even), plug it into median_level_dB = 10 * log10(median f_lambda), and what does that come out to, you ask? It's 8.97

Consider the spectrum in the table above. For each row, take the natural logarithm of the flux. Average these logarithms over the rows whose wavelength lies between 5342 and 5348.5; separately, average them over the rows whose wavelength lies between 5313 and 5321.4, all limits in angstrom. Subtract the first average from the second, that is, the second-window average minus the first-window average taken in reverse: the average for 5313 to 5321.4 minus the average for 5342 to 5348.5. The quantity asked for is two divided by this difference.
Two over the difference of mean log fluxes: 17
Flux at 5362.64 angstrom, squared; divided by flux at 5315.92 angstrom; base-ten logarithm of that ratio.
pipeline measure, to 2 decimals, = 0.86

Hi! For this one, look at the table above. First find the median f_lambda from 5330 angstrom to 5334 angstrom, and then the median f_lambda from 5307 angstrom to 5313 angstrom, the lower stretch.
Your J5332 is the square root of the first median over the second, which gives 0.92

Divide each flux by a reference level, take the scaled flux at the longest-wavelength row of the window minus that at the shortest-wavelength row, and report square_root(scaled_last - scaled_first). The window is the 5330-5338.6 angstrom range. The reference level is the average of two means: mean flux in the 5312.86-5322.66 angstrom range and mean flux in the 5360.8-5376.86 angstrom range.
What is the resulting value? 0.19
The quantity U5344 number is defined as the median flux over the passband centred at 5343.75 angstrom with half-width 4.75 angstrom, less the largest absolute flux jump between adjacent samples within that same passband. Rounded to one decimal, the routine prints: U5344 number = 6.4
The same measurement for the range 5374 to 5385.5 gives 7.5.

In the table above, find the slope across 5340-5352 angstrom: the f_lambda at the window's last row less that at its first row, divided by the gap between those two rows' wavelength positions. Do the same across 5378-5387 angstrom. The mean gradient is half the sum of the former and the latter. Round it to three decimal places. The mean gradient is 0.035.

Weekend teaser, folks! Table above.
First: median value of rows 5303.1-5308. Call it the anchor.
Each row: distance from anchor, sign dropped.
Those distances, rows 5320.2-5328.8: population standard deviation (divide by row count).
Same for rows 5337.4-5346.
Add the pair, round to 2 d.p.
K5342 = 0.32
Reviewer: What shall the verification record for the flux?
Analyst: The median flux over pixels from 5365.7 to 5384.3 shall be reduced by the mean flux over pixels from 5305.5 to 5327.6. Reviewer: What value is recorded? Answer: 0.0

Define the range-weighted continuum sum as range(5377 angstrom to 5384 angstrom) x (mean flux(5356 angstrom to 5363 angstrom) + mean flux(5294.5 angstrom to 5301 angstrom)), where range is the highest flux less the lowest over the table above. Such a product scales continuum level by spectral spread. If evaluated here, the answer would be 9.5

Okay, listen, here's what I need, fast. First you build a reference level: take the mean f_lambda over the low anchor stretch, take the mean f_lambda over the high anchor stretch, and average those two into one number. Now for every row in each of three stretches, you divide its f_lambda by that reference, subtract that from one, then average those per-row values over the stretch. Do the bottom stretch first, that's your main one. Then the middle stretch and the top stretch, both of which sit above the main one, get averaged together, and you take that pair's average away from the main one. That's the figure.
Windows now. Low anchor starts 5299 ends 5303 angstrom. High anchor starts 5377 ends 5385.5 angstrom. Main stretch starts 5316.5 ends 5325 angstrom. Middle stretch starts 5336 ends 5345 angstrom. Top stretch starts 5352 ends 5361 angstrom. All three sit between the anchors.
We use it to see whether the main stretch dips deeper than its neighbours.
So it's 0.00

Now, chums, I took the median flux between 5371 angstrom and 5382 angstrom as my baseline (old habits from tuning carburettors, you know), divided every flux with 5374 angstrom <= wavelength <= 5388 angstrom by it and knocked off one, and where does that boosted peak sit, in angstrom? 5381.19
